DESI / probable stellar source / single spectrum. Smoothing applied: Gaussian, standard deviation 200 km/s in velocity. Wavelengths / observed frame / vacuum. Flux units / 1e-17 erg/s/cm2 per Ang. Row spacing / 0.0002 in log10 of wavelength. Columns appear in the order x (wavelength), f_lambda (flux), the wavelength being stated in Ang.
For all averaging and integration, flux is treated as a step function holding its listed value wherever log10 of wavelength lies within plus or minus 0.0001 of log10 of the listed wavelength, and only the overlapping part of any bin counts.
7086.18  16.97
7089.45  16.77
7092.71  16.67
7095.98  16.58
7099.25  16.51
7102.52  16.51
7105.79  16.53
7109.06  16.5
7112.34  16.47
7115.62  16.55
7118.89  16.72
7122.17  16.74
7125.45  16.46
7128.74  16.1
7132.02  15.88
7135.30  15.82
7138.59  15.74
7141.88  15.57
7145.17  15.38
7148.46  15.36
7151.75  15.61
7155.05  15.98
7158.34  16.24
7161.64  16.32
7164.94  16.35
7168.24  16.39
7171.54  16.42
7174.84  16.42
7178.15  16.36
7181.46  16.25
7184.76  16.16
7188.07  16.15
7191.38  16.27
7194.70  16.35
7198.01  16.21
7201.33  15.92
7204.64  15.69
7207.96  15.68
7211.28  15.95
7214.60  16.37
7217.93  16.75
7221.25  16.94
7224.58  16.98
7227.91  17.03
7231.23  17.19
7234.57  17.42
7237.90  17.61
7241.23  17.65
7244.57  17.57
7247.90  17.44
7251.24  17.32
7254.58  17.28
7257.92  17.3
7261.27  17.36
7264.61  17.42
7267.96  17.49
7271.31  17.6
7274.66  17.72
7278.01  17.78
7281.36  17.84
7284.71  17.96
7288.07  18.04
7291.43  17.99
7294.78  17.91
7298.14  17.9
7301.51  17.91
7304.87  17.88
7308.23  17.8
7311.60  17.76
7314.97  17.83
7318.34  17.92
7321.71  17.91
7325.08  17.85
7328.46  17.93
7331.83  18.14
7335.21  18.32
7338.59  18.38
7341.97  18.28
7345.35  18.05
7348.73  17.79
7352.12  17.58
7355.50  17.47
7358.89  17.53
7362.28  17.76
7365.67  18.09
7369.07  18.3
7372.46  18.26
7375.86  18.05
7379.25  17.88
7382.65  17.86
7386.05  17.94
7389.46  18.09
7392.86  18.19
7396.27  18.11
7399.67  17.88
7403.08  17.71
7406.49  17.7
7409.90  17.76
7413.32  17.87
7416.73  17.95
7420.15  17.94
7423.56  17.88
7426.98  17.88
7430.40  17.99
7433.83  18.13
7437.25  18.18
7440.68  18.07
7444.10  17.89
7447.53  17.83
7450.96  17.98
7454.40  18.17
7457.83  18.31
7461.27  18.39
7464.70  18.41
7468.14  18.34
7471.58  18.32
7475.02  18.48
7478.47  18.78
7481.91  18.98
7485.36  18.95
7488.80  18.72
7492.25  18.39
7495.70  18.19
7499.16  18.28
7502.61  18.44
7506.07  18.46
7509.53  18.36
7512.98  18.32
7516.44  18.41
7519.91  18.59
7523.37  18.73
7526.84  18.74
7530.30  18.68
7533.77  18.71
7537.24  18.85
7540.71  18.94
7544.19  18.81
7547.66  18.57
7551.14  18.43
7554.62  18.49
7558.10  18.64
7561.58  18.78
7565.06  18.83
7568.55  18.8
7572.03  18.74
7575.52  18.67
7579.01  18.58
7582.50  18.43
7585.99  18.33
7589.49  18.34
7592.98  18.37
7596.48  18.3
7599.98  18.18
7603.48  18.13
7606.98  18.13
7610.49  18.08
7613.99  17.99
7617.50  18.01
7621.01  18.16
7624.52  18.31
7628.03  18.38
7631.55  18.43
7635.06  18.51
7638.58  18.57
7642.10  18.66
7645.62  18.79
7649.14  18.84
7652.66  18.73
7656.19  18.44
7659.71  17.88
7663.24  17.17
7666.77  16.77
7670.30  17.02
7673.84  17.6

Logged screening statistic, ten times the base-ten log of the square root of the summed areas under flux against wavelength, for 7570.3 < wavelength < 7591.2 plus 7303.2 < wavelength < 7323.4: 14.4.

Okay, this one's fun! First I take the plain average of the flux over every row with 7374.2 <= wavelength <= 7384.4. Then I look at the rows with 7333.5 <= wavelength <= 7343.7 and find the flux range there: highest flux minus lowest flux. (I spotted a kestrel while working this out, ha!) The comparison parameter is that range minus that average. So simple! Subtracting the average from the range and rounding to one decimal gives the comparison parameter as -17.8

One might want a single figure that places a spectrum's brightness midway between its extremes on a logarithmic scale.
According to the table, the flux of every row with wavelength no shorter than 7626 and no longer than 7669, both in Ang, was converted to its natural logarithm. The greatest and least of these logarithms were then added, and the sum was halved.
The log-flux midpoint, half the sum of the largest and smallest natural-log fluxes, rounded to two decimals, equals 2.88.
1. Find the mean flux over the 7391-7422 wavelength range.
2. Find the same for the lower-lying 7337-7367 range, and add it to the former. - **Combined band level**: 35.8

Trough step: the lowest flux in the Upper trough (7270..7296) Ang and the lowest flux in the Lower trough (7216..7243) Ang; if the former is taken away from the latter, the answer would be -0.85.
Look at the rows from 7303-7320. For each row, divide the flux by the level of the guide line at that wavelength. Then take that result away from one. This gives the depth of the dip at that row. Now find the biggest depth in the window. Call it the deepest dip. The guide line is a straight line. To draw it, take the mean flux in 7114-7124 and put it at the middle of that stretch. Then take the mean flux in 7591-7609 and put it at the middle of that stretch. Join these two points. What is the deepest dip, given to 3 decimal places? -0.027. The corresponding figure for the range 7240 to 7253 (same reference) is -0.013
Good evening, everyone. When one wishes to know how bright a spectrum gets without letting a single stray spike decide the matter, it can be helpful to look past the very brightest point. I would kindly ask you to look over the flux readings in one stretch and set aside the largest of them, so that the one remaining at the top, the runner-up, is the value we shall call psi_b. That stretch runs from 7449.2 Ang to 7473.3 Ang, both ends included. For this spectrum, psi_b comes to 18.39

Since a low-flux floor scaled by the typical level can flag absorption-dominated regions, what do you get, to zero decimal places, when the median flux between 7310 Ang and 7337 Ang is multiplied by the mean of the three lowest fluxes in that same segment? 319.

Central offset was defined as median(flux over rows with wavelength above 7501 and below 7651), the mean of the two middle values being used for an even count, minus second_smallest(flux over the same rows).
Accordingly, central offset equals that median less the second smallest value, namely 0.48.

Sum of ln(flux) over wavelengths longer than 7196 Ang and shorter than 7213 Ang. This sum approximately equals 13.8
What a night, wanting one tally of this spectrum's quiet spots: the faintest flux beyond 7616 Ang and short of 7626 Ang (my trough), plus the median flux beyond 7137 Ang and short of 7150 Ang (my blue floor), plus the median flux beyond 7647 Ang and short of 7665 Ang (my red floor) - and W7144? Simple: 51.9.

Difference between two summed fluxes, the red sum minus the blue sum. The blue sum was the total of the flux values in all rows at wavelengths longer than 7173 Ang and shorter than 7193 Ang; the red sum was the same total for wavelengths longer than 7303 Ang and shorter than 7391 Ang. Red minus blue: 369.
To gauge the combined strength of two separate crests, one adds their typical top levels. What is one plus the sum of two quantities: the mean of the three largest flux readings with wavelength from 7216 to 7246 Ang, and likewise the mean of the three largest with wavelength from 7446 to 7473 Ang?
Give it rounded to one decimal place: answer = 37.0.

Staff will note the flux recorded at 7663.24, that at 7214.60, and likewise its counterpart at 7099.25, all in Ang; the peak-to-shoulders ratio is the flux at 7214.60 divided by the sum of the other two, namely 0.486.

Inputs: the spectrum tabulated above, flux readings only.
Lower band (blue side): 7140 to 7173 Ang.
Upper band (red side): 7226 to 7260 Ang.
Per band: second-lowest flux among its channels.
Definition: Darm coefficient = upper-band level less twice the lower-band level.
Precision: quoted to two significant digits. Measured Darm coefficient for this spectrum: -14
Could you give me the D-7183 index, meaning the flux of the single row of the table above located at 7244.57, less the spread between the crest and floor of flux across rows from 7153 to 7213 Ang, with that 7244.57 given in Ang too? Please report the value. 16.8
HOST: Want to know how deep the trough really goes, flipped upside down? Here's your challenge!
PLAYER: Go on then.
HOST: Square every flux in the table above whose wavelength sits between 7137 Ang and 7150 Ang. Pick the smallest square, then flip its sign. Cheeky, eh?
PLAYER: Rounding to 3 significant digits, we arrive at -236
